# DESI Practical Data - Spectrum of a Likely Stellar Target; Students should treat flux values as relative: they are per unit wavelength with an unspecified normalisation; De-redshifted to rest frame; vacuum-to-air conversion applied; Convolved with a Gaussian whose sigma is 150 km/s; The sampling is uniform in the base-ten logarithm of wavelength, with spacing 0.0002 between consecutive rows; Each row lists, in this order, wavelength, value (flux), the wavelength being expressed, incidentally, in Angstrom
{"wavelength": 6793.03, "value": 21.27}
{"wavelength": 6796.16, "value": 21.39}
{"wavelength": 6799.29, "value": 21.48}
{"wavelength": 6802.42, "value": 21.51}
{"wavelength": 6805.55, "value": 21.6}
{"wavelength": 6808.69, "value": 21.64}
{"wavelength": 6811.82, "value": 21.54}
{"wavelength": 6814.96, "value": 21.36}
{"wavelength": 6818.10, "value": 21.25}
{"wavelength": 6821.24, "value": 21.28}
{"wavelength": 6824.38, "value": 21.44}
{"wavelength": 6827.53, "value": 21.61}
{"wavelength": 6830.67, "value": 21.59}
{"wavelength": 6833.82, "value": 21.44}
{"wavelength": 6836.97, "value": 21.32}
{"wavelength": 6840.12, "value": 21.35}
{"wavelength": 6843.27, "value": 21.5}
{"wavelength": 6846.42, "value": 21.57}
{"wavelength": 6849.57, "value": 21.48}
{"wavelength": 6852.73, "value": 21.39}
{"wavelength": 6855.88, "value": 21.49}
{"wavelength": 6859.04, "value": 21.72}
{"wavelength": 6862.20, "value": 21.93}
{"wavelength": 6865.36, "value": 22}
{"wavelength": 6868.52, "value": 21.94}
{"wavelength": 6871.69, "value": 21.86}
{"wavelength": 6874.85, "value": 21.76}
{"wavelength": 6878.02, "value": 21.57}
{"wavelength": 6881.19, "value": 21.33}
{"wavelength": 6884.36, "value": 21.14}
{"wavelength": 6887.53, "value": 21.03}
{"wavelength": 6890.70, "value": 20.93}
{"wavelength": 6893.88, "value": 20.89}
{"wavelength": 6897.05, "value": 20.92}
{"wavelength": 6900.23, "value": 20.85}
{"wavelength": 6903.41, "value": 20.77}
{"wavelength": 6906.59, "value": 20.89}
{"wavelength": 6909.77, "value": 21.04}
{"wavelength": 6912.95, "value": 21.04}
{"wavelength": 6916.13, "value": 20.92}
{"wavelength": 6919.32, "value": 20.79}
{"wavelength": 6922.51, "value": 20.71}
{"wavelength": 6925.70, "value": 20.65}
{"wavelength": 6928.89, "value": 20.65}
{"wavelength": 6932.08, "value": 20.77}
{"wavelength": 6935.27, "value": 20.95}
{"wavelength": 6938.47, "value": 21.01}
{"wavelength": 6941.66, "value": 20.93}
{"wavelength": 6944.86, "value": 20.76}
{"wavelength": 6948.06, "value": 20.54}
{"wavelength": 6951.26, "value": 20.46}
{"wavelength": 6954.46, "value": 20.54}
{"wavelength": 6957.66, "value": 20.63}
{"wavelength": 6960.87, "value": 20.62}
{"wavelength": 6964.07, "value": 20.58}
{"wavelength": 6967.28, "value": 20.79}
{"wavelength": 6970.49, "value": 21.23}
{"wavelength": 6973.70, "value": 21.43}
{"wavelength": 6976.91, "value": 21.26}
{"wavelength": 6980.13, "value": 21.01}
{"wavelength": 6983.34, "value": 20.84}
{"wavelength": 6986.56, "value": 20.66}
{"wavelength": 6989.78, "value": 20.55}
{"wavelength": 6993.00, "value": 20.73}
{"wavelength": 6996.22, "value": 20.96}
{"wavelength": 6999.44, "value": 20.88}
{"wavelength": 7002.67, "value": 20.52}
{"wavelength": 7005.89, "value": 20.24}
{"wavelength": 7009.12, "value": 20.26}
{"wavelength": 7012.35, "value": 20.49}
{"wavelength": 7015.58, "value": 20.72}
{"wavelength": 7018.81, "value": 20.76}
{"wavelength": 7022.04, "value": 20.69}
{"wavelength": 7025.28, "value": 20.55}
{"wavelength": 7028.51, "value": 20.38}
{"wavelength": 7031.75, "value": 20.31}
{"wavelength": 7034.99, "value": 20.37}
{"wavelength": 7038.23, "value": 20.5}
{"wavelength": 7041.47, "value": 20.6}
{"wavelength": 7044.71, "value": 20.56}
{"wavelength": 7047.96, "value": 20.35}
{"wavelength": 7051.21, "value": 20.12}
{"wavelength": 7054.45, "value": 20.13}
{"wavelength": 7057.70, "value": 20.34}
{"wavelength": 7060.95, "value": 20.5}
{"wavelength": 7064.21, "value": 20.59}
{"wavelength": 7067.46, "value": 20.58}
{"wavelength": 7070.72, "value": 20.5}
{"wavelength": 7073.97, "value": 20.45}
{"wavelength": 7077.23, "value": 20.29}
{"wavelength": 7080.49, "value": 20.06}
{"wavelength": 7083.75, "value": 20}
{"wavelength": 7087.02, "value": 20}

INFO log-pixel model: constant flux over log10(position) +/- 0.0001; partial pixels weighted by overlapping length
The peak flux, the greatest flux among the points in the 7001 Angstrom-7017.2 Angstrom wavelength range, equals 20.72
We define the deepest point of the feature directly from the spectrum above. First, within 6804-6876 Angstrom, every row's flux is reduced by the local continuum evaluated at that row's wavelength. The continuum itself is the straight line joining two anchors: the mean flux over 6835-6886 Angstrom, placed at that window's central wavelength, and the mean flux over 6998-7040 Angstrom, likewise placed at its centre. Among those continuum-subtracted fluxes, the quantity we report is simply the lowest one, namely -0.62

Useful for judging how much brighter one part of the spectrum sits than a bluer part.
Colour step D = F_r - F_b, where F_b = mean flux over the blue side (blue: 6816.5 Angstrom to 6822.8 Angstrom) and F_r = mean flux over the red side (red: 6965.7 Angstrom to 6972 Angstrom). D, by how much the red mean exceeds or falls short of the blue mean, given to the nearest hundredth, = -0.26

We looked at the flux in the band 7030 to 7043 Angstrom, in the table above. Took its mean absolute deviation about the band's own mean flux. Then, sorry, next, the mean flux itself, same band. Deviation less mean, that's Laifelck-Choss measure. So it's -20.3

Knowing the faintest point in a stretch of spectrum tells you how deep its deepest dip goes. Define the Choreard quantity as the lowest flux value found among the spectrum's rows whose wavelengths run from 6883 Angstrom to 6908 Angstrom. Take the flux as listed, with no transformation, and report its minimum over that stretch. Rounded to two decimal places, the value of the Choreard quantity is 20.77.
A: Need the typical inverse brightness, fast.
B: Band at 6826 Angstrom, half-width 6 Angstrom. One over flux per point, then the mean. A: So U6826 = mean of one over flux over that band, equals 0.0466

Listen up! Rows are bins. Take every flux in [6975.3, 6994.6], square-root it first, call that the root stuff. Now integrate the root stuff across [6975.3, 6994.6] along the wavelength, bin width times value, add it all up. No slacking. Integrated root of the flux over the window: 88.1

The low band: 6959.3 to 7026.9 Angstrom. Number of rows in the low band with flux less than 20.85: 15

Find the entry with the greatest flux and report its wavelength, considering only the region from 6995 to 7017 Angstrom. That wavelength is 6996.22 Angstrom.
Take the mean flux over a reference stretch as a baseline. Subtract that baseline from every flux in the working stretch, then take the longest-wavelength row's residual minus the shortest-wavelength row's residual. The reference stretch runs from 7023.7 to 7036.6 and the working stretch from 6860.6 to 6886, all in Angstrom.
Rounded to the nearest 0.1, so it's -0.8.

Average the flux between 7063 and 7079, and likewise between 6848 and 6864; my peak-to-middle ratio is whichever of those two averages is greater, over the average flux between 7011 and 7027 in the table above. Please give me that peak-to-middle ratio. 1.05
